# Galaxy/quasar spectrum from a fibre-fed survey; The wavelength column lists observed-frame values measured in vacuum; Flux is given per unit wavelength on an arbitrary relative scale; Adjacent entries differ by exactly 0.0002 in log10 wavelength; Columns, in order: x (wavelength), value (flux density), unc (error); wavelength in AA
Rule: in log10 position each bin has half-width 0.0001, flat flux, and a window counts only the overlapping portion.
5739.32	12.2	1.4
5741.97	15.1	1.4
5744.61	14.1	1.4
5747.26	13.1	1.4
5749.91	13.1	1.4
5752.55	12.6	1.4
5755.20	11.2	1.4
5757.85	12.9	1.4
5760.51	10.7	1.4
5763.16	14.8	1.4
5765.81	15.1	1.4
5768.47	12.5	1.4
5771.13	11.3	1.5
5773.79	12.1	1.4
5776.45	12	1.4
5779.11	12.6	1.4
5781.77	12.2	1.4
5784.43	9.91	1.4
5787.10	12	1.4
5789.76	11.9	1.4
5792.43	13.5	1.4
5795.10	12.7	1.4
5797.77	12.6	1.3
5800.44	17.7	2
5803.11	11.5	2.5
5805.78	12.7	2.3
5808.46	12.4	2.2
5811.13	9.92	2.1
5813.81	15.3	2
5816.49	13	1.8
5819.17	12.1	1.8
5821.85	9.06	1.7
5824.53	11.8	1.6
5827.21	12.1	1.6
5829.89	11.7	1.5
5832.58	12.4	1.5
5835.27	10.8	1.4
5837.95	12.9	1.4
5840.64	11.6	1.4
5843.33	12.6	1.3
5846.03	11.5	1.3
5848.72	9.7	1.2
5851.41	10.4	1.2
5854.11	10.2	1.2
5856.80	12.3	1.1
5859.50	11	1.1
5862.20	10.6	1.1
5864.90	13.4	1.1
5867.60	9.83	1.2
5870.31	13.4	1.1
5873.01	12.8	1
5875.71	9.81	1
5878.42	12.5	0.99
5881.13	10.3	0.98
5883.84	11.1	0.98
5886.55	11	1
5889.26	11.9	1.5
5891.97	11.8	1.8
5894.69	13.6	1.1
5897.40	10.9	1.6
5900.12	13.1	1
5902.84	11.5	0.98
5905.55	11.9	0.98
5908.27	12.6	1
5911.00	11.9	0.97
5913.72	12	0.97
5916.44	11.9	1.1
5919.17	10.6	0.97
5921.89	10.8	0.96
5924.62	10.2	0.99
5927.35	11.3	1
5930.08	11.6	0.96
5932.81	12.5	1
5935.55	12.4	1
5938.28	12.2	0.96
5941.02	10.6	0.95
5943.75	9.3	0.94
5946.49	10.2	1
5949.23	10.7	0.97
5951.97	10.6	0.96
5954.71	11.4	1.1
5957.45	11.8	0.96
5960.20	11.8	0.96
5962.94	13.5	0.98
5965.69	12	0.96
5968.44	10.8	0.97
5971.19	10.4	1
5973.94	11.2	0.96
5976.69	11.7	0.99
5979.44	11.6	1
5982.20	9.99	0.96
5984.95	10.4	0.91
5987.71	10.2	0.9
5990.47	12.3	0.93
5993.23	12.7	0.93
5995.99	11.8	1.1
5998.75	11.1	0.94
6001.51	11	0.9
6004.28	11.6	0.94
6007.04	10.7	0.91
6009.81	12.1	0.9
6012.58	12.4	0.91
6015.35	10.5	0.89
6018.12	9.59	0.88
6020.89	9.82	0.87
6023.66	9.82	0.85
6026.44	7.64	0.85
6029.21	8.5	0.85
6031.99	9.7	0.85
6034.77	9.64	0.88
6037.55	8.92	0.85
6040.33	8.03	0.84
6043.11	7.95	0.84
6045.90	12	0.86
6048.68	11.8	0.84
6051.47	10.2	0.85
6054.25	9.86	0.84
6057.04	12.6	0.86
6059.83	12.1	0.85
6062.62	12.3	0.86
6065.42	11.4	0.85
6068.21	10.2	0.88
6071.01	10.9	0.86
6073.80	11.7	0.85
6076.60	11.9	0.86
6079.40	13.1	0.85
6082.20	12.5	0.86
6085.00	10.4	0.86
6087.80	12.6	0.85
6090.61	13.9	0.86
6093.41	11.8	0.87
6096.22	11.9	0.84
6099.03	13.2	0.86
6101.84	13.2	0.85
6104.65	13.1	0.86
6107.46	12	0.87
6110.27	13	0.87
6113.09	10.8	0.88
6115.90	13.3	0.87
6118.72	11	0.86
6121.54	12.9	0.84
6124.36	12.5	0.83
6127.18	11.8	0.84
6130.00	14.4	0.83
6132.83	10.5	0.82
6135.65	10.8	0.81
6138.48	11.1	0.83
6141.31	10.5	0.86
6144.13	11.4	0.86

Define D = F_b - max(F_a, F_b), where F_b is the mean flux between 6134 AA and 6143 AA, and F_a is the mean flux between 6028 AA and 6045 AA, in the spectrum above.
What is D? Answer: 0.0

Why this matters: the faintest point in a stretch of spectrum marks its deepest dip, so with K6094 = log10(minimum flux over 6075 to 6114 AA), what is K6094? 1.02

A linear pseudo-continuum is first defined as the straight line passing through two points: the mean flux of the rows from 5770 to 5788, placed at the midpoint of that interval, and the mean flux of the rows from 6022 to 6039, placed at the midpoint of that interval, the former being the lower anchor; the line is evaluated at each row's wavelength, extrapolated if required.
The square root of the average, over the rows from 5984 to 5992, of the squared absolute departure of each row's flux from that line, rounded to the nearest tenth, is 1.8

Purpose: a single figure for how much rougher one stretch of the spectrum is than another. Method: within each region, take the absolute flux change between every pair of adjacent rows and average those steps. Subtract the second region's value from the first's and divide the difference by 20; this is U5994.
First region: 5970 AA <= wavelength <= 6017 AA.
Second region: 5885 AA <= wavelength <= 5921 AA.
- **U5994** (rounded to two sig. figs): -0.012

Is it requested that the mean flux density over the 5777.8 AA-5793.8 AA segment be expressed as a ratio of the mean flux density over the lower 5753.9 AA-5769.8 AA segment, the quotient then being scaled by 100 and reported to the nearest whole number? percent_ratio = 93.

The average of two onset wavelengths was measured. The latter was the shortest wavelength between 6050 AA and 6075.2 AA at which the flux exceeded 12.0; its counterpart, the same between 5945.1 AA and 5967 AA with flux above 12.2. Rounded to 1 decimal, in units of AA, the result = 6010.0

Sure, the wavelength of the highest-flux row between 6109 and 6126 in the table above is 6115.90 AA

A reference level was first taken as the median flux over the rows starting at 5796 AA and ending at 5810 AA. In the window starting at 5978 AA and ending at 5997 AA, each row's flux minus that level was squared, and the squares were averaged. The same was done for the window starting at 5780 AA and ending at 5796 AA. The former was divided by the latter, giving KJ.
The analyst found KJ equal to 1.8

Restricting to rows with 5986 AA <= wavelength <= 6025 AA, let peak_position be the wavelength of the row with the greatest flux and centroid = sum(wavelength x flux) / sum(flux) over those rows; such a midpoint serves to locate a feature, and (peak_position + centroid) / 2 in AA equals 5999.2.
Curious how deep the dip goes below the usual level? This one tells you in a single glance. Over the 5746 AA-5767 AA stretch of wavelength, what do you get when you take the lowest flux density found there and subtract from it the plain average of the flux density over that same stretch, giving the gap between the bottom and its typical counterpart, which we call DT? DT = -2.2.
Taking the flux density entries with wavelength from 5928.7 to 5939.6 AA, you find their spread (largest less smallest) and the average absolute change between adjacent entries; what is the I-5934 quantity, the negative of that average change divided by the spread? -0.444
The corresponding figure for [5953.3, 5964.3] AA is -0.333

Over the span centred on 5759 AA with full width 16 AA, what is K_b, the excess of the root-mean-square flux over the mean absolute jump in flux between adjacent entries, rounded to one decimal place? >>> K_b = 11.0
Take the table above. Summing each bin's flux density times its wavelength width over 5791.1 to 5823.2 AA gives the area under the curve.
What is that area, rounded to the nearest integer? 408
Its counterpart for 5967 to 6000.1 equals 370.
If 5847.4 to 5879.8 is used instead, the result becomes 367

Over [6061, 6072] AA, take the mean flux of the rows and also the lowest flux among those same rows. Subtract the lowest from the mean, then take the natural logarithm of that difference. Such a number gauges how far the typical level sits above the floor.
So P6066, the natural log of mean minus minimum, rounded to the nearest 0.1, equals 0.0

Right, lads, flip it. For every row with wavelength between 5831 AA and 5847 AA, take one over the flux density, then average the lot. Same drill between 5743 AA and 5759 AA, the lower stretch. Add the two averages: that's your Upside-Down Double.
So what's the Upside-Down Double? 0.162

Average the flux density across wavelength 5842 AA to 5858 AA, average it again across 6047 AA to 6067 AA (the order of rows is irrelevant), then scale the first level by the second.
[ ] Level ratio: 0.97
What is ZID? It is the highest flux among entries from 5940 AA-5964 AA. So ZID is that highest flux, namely 13.5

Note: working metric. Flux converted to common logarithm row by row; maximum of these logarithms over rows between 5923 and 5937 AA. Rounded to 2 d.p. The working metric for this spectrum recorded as 1.10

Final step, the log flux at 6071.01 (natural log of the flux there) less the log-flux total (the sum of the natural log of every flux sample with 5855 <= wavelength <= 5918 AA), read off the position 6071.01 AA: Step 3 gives -54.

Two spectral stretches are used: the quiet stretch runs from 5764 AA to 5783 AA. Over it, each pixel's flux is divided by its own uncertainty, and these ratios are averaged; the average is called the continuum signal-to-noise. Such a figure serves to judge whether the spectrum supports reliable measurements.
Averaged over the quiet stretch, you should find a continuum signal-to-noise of 8.9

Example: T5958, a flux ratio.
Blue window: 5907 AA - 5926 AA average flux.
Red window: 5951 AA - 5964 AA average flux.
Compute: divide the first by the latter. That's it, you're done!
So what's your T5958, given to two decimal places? 0.97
